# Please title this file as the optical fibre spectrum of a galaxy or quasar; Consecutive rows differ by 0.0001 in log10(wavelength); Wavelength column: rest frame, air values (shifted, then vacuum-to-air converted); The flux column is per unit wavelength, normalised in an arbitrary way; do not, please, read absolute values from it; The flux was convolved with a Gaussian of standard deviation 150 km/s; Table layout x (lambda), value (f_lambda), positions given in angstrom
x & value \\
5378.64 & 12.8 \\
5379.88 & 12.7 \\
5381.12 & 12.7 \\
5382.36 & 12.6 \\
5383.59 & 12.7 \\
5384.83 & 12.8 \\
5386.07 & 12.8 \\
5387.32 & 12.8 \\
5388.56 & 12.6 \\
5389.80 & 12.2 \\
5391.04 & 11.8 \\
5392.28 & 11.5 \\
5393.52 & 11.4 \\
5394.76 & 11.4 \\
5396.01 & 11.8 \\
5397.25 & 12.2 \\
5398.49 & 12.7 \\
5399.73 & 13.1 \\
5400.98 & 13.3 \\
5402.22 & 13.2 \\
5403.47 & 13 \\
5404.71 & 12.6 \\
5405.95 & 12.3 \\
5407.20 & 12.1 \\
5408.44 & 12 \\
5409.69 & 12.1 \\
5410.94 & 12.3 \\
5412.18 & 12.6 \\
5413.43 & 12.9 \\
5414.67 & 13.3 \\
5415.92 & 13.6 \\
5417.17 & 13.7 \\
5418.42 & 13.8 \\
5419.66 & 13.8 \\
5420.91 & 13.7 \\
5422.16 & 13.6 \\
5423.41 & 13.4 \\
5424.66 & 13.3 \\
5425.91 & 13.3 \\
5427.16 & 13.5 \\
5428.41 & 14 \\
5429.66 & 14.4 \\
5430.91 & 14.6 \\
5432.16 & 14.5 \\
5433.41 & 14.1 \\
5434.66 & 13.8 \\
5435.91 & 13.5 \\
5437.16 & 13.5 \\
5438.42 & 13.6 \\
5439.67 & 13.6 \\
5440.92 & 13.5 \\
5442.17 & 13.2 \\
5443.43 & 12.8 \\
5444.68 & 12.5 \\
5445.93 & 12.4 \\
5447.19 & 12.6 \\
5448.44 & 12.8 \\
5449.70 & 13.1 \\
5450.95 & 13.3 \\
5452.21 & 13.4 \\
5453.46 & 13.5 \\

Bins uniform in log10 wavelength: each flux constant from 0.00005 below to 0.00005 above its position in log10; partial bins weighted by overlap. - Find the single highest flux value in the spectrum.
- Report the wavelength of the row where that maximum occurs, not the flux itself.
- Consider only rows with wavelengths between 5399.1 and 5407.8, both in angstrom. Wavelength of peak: 5400.98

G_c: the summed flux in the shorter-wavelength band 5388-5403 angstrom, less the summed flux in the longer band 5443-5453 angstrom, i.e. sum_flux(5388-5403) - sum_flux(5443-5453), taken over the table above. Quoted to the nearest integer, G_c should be 44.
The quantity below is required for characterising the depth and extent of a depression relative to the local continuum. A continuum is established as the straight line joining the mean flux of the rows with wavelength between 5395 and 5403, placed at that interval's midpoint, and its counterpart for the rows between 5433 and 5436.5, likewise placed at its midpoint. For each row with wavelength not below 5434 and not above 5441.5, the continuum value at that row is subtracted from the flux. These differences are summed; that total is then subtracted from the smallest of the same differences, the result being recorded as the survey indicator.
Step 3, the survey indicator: 1.4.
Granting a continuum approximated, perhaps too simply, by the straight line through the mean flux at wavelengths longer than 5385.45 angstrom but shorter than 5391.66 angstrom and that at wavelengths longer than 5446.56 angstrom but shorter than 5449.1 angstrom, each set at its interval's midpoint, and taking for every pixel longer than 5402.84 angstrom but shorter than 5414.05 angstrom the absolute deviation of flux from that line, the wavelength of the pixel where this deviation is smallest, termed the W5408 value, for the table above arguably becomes 5412.18 angstrom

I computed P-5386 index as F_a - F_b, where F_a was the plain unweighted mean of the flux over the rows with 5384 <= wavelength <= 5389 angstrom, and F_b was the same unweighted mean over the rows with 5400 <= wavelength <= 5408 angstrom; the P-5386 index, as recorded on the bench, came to 0.0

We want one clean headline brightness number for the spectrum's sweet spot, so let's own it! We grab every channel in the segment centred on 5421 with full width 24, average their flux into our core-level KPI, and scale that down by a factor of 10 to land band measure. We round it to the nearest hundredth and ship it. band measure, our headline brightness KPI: 1.35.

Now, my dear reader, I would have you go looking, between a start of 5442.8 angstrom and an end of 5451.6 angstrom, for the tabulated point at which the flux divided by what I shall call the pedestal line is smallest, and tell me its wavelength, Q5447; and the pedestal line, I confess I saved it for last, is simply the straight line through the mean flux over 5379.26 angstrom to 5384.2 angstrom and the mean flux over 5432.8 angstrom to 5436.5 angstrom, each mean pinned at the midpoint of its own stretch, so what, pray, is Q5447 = 5445.93 angstrom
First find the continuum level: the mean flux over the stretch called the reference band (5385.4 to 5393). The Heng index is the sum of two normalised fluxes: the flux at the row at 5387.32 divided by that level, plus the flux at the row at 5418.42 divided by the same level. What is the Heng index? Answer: 2.17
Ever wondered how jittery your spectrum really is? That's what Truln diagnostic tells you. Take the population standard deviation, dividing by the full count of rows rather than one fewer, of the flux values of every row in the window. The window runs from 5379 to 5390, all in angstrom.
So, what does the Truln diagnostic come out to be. 0.18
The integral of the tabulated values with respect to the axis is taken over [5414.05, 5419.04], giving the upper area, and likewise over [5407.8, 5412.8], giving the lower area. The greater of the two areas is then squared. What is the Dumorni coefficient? 4603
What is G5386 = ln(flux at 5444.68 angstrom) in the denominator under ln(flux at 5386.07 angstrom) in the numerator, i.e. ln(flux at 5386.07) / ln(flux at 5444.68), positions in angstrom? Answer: 1.01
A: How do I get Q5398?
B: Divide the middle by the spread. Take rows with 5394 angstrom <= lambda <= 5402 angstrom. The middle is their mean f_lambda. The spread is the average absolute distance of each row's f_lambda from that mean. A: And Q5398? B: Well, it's 20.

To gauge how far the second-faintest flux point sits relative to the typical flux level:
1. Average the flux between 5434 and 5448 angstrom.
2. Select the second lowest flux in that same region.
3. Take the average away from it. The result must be -0.68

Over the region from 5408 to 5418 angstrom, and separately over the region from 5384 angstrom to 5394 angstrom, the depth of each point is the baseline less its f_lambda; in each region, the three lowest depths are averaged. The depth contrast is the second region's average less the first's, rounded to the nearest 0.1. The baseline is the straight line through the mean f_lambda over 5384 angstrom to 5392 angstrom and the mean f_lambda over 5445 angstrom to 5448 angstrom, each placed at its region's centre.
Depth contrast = 0.7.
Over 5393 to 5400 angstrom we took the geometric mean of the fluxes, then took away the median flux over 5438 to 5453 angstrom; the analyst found -1.1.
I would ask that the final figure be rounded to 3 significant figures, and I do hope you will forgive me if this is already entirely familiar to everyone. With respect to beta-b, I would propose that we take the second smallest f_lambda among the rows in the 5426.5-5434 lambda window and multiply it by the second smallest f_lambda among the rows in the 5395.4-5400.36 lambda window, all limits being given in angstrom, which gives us 171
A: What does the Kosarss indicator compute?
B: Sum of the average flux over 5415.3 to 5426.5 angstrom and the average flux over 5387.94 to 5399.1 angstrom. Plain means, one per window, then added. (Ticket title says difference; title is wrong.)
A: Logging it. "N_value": 25.5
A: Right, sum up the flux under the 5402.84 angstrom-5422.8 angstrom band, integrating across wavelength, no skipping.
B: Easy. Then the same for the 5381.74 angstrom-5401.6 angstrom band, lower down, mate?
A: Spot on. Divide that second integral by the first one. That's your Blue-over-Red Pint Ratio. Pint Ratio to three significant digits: 0.949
